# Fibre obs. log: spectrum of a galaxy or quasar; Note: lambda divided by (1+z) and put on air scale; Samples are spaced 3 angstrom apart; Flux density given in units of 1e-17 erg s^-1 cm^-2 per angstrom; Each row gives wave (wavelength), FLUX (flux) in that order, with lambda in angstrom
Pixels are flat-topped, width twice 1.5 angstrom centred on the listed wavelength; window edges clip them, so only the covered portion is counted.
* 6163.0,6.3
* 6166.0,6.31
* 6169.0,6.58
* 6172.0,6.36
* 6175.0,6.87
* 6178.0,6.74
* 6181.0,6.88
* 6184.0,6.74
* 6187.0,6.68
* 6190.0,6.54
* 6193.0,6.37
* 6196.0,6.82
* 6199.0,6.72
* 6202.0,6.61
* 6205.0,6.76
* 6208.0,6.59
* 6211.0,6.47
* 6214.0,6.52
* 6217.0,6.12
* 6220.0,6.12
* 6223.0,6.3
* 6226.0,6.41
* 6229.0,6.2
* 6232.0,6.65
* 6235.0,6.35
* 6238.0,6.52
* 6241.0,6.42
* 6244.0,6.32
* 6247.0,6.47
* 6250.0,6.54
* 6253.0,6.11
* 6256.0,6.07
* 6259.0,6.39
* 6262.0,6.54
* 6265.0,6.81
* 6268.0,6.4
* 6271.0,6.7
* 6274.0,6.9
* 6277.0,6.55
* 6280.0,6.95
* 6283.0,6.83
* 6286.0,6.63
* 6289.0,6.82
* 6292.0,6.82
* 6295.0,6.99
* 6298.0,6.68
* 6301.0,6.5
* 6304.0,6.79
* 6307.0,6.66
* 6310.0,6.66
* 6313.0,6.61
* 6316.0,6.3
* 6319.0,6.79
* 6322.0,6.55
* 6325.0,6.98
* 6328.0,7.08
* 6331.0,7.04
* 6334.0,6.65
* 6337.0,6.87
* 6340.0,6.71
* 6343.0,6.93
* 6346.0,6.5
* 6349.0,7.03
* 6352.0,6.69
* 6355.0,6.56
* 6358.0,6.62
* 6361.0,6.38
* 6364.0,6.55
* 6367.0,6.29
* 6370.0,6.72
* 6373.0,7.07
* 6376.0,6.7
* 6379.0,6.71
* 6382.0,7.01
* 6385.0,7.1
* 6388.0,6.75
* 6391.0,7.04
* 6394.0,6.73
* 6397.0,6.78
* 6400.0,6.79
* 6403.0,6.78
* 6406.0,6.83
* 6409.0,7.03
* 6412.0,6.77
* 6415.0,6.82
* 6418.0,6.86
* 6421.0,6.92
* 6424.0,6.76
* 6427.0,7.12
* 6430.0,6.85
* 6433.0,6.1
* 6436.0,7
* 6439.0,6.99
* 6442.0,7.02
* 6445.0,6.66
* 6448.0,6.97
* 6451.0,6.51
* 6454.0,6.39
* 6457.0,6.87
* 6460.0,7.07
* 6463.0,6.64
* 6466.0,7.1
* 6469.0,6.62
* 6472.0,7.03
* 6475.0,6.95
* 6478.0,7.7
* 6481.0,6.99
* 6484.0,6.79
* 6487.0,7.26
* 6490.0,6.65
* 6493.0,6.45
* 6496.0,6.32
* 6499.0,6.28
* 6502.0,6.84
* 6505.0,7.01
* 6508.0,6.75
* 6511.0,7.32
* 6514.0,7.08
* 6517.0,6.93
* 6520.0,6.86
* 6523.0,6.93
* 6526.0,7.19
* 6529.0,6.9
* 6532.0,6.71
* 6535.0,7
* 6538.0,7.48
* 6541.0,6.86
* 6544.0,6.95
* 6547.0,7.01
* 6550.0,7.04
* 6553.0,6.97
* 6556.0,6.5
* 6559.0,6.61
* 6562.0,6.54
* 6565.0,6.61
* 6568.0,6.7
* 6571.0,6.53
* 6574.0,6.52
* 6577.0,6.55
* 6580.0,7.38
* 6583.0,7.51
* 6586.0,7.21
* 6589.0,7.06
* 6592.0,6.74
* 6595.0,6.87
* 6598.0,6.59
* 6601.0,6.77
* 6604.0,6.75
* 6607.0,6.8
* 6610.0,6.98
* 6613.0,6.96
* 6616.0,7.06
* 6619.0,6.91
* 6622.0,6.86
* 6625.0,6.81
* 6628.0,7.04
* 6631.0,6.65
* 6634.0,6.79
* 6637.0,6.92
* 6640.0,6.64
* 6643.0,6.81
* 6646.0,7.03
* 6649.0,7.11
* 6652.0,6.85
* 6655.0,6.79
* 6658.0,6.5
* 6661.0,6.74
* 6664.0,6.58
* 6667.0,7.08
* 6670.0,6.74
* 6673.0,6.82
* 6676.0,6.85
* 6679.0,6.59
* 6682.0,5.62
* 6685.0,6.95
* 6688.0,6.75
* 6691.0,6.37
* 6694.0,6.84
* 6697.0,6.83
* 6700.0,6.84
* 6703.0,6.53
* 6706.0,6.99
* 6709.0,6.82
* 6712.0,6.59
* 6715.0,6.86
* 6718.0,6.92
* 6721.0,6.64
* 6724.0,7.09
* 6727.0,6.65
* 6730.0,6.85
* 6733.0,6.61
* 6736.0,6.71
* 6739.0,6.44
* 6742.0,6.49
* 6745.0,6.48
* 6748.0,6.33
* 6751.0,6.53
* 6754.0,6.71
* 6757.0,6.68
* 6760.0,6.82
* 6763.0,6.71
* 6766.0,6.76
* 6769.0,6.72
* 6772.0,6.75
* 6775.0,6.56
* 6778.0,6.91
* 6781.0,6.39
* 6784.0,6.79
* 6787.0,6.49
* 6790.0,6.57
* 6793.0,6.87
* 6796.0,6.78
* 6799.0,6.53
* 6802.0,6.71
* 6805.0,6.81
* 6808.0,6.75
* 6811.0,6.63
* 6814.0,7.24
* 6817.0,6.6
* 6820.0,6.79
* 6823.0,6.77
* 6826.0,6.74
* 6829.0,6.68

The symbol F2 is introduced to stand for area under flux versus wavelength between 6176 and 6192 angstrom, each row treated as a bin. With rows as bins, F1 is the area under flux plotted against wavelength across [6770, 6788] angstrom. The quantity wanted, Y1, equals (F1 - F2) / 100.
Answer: 0.1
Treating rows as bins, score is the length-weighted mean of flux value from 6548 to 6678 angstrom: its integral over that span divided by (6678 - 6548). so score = 6.83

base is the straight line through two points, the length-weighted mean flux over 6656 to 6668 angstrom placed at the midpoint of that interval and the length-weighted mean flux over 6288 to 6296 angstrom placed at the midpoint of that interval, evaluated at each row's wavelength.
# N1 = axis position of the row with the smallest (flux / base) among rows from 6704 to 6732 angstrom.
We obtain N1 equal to 6712.0 angstrom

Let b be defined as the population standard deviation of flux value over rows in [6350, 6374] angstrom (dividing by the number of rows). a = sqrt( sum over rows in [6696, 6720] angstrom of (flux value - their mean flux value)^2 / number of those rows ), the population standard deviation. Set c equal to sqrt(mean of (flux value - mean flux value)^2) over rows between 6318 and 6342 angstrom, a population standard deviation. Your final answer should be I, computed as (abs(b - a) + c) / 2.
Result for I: 0.127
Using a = 0.15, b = 0.221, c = 0.179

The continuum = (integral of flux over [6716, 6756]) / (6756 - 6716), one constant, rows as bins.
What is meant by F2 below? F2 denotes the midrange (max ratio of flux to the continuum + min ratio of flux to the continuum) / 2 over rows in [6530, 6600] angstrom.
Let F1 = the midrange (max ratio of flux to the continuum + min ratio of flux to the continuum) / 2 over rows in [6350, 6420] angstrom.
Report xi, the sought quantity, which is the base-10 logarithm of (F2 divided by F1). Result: 0.020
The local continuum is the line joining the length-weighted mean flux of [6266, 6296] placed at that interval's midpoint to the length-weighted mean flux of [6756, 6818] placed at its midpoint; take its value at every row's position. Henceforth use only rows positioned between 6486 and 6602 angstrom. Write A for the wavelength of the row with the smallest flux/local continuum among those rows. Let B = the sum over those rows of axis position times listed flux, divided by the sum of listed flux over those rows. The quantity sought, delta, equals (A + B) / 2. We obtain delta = 6521.5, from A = 6499.0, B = 6544.1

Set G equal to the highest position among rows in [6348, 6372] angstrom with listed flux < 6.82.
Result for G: 6370.0 angstrom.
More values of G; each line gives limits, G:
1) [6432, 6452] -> 6451.0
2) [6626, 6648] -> 6643.0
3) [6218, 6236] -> 6235.0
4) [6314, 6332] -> 6322.0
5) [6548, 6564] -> 6562.0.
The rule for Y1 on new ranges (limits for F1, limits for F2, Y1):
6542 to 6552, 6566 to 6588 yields -0.8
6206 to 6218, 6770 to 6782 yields 0.0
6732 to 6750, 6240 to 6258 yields 0.0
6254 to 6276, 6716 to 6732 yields 0.3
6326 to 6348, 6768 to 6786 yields 0.3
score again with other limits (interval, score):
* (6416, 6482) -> 6.87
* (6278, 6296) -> 6.83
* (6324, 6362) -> 6.77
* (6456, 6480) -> 7.00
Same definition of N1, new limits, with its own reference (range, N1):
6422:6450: 6433.0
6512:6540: 6532.0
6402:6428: 6424.0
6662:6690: 6682.0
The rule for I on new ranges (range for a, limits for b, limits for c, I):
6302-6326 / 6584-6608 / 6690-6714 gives 0.098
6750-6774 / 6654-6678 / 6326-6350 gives 0.141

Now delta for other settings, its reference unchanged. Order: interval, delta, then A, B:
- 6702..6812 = 6752.5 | 6748.0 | 6756.9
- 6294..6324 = 6312.2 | 6316.0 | 6308.4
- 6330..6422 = 6371.6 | 6367.0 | 6376.2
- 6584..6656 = 6609.2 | 6598.0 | 6620.5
